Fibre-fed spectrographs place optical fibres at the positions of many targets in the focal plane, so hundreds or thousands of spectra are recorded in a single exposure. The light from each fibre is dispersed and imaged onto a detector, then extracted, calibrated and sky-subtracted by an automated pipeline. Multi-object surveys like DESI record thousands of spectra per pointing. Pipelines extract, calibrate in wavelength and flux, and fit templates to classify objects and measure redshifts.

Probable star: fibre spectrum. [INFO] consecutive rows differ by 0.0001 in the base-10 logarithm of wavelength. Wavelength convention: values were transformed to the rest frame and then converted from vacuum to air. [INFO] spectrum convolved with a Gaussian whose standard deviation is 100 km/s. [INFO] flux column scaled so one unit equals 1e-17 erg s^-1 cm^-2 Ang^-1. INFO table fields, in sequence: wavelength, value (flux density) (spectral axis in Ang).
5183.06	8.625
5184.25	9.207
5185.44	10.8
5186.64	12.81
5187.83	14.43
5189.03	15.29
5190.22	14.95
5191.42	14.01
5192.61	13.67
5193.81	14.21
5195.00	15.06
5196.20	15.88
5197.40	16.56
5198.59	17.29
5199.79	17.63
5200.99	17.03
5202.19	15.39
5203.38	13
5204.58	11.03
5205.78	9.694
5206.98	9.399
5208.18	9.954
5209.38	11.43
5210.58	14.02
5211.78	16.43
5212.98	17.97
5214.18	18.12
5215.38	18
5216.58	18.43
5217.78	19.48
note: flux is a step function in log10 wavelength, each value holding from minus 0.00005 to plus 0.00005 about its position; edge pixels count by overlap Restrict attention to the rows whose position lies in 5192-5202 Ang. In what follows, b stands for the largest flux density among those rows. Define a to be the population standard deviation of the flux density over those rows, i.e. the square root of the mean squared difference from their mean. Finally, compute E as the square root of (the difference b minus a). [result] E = 4.031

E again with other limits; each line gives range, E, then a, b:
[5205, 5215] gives 3.823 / 3.5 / 18.12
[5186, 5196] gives 3.811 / 0.8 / 15.29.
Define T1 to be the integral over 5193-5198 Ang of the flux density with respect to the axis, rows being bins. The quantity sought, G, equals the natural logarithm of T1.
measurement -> 4.34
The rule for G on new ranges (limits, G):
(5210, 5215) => 4.43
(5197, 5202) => 4.44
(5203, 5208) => 3.97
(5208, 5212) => 3.95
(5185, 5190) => 4.21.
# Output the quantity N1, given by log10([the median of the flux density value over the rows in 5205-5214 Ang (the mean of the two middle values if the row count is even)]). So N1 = 1.06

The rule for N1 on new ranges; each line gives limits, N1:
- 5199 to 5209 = 1.08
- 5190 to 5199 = 1.18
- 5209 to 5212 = 1.15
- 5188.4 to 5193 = 1.16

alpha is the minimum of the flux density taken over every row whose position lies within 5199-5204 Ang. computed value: 13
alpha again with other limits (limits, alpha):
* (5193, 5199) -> 14.21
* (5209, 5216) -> 11.43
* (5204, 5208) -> 9.399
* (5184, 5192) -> 9.207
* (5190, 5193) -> 13.67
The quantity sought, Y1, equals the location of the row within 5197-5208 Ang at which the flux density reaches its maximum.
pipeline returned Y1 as 5199.79 Ang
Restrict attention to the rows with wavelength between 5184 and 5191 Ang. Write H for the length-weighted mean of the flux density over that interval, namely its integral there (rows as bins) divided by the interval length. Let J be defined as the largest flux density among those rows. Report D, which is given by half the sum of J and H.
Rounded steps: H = 13.1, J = 15.29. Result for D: 14.2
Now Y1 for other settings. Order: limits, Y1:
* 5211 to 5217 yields 5216.58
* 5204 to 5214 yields 5212.98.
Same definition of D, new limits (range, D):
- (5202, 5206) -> 13.8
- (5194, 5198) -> 16.1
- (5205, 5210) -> 10.8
